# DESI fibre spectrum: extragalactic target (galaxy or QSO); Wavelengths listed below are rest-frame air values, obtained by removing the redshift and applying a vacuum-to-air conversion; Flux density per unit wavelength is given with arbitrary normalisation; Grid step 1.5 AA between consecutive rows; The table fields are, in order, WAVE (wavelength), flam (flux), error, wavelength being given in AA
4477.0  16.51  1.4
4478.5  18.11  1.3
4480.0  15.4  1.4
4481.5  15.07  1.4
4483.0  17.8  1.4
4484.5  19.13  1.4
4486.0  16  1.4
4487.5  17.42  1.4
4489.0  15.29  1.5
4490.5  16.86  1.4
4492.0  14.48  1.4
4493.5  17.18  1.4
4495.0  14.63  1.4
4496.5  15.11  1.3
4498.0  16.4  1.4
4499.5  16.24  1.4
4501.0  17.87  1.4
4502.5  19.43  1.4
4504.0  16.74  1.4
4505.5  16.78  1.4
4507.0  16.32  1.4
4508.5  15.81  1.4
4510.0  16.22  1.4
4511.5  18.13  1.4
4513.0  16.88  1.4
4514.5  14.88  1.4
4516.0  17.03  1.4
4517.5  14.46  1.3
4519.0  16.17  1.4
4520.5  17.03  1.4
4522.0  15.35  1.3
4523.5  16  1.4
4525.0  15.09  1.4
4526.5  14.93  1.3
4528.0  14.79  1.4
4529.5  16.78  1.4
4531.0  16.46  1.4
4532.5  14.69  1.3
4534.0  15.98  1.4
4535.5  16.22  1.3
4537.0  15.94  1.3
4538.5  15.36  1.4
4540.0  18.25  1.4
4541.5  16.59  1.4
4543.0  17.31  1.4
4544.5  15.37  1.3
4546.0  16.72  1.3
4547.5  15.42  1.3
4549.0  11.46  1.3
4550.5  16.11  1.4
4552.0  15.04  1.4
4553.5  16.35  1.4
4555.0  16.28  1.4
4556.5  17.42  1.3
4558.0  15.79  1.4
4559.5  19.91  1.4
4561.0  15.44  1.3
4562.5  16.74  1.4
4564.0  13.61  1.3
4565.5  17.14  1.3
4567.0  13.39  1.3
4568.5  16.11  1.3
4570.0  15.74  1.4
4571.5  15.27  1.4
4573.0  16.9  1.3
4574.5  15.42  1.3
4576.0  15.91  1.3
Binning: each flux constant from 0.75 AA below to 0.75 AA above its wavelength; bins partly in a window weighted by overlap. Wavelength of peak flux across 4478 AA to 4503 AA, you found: 4502.5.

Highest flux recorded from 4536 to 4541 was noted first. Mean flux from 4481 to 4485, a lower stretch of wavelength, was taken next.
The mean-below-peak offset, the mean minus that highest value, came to -0.9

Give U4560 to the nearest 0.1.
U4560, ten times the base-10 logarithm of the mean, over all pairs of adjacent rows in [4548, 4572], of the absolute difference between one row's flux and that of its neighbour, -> 3.5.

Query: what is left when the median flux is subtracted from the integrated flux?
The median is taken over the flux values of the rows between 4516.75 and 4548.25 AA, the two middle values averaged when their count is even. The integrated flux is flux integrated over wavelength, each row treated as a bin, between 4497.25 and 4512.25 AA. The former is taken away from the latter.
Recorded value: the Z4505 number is 239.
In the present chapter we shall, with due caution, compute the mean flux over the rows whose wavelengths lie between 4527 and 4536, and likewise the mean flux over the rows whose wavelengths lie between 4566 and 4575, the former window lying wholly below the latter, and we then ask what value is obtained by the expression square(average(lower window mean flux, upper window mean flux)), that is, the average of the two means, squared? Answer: 245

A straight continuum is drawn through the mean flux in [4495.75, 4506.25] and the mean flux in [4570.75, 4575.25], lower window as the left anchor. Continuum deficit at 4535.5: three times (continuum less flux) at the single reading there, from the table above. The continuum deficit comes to 0.6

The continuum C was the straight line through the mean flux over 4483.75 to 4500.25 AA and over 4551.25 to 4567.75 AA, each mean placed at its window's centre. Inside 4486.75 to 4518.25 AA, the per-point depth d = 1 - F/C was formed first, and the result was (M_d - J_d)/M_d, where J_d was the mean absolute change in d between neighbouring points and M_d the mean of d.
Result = 10.4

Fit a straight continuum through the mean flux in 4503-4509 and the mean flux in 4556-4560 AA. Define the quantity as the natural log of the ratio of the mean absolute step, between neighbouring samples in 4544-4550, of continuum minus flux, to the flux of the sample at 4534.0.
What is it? -2.0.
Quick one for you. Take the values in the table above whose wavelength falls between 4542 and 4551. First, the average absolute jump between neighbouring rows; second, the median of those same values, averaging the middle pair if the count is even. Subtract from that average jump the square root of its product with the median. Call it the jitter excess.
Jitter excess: -3.81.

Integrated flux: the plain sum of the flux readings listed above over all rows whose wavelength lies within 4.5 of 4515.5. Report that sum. 98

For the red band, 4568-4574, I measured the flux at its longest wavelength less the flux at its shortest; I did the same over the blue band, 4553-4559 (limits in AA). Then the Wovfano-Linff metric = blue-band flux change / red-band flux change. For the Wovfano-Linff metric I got -1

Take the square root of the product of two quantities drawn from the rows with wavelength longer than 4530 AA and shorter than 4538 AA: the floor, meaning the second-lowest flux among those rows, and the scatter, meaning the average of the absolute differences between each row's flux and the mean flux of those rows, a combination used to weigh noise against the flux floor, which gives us 2.7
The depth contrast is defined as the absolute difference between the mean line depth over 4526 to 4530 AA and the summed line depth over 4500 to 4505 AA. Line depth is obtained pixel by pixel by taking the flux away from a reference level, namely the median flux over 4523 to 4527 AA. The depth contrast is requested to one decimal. 8.4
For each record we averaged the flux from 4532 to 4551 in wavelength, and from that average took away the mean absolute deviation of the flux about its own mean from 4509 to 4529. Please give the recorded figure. 14.9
